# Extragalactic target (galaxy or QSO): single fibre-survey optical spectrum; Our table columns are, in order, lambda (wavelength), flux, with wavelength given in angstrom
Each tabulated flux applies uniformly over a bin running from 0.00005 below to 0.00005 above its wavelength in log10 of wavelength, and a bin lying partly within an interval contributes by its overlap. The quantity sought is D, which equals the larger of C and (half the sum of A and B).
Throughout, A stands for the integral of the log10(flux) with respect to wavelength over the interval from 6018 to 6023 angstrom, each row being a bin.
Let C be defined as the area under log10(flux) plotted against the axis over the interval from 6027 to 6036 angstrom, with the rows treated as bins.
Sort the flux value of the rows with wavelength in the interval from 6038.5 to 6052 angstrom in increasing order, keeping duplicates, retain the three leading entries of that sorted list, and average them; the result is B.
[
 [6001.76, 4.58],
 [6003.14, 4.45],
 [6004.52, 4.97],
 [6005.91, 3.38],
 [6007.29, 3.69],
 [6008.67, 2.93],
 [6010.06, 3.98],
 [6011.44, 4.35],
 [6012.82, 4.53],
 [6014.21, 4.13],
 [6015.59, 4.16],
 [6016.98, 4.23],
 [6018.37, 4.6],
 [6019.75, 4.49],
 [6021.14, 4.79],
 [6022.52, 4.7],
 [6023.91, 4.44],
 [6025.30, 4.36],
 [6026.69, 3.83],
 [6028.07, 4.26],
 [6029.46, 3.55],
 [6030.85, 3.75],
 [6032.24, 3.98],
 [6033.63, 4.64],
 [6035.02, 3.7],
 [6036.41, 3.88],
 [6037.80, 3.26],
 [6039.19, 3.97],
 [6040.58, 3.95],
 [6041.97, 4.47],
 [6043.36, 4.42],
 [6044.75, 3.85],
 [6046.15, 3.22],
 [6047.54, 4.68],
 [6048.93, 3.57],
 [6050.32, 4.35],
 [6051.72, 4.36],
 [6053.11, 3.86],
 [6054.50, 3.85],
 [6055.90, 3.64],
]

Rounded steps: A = 3.3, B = 3.55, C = 5.4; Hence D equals 5.38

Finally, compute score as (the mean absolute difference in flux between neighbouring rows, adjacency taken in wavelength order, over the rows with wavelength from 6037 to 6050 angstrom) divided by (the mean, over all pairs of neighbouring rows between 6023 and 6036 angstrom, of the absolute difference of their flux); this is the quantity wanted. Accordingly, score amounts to 1.3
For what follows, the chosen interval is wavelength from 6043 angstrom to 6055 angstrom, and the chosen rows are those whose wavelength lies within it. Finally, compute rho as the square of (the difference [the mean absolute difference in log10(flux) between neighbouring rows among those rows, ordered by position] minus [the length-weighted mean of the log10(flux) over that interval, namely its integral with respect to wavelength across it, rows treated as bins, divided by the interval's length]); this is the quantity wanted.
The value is 0.28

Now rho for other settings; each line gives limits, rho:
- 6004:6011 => 0.21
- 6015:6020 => 0.39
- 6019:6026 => 0.41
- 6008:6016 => 0.31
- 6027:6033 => 0.30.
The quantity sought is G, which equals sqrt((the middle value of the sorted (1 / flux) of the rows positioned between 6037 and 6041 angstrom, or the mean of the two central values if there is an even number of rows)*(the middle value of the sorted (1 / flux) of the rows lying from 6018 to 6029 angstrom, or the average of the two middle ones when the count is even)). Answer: 0.238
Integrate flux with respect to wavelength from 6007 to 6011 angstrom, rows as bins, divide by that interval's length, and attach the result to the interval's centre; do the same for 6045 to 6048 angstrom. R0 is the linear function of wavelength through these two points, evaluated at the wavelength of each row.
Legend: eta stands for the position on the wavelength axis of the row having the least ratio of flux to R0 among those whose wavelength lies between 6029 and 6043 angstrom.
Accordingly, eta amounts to 6037.80 angstrom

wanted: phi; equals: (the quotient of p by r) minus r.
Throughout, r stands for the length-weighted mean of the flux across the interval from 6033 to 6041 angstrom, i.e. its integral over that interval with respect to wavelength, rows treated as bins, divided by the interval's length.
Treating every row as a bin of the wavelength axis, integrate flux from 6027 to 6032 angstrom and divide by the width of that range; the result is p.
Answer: -2.90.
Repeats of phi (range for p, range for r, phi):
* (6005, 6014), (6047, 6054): -3.22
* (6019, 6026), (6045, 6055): -2.84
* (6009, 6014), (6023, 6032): -3.01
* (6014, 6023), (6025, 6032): -2.80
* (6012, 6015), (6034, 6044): -2.88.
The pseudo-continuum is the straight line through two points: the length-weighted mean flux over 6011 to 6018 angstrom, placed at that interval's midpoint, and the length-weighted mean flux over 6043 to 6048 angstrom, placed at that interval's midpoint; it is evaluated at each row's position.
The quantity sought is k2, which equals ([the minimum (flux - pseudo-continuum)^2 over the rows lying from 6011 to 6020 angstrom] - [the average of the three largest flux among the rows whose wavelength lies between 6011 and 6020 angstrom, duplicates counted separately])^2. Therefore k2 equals 20.6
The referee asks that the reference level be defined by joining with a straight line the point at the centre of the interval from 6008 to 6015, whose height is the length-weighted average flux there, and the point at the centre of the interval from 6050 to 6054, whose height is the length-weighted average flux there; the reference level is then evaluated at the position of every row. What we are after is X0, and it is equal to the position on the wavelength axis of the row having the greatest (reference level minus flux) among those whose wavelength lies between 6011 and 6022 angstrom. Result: 6014.21 angstrom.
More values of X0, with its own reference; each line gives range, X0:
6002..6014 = 6008.67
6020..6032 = 6029.46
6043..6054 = 6046.15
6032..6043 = 6037.80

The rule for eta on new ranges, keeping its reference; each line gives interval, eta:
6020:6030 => 6029.46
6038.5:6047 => 6046.15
